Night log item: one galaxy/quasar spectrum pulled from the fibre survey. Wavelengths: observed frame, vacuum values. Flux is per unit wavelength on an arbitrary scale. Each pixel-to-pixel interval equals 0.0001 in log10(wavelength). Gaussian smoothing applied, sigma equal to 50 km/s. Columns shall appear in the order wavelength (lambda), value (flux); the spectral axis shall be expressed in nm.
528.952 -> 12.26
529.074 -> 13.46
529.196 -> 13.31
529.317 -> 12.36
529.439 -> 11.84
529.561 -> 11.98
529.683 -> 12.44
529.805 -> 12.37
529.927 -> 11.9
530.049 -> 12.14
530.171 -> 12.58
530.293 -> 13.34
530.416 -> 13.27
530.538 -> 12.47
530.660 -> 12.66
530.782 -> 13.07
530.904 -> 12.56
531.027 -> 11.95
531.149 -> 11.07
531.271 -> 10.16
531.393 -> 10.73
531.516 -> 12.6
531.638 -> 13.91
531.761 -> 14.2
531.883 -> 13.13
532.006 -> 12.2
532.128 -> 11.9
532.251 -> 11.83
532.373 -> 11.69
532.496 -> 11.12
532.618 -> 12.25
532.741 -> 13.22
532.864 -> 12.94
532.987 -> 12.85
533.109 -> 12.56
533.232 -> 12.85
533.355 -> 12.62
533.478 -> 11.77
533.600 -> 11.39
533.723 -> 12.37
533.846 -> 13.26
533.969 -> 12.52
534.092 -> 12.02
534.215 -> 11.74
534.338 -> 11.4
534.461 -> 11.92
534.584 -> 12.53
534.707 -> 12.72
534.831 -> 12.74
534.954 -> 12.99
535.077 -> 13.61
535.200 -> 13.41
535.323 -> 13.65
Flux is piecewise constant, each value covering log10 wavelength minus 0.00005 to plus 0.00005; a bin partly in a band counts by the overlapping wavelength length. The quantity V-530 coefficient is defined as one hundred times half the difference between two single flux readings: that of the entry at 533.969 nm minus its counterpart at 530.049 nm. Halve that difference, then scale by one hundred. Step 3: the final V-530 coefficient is 19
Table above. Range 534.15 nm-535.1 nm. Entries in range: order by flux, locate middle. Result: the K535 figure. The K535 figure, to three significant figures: 12.6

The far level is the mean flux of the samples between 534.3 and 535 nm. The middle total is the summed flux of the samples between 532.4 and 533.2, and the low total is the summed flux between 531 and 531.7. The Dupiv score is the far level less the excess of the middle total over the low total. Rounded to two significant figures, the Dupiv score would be 7.9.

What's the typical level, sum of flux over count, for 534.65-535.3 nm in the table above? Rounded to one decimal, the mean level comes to 13.1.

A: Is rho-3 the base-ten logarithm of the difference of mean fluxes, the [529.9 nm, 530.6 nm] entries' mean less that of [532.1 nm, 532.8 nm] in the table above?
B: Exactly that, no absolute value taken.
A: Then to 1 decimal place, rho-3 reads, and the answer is -0.2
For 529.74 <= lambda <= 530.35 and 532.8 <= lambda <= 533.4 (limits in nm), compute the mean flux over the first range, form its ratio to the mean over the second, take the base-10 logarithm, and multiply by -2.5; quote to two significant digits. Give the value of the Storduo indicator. 0.026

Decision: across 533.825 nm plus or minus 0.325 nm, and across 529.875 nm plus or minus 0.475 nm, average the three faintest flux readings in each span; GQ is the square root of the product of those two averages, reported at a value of 11.9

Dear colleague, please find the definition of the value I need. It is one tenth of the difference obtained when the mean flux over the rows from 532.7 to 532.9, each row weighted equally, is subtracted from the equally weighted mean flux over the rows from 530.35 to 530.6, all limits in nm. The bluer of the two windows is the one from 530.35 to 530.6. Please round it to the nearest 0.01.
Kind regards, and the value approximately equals -0.02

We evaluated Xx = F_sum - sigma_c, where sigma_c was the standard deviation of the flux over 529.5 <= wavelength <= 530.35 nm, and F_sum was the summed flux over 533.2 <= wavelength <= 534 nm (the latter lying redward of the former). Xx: 86.3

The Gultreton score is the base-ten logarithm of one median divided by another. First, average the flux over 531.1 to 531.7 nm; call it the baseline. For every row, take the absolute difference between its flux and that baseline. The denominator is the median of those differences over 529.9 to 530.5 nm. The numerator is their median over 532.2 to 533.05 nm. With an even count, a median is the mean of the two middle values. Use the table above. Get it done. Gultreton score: -0.2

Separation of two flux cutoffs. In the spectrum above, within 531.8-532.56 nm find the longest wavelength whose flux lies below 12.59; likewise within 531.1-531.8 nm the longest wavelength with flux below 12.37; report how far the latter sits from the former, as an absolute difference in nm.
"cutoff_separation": 1.10 nm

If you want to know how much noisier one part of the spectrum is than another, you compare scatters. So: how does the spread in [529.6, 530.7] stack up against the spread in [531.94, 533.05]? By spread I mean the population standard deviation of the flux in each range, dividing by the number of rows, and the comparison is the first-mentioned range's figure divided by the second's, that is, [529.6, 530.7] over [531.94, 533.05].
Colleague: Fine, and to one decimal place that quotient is 0.7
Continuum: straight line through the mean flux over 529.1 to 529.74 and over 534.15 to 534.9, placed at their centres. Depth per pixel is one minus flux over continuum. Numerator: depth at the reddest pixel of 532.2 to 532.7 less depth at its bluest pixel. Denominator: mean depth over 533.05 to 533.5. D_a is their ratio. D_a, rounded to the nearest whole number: 2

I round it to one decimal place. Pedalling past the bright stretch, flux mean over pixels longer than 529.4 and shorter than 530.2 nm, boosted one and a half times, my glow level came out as 18.3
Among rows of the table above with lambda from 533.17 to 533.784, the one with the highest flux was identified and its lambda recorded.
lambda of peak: 533.232 nm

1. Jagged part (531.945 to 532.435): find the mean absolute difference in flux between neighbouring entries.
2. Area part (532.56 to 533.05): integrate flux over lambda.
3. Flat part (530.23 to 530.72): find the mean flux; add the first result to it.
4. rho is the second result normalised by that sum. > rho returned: 0.480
